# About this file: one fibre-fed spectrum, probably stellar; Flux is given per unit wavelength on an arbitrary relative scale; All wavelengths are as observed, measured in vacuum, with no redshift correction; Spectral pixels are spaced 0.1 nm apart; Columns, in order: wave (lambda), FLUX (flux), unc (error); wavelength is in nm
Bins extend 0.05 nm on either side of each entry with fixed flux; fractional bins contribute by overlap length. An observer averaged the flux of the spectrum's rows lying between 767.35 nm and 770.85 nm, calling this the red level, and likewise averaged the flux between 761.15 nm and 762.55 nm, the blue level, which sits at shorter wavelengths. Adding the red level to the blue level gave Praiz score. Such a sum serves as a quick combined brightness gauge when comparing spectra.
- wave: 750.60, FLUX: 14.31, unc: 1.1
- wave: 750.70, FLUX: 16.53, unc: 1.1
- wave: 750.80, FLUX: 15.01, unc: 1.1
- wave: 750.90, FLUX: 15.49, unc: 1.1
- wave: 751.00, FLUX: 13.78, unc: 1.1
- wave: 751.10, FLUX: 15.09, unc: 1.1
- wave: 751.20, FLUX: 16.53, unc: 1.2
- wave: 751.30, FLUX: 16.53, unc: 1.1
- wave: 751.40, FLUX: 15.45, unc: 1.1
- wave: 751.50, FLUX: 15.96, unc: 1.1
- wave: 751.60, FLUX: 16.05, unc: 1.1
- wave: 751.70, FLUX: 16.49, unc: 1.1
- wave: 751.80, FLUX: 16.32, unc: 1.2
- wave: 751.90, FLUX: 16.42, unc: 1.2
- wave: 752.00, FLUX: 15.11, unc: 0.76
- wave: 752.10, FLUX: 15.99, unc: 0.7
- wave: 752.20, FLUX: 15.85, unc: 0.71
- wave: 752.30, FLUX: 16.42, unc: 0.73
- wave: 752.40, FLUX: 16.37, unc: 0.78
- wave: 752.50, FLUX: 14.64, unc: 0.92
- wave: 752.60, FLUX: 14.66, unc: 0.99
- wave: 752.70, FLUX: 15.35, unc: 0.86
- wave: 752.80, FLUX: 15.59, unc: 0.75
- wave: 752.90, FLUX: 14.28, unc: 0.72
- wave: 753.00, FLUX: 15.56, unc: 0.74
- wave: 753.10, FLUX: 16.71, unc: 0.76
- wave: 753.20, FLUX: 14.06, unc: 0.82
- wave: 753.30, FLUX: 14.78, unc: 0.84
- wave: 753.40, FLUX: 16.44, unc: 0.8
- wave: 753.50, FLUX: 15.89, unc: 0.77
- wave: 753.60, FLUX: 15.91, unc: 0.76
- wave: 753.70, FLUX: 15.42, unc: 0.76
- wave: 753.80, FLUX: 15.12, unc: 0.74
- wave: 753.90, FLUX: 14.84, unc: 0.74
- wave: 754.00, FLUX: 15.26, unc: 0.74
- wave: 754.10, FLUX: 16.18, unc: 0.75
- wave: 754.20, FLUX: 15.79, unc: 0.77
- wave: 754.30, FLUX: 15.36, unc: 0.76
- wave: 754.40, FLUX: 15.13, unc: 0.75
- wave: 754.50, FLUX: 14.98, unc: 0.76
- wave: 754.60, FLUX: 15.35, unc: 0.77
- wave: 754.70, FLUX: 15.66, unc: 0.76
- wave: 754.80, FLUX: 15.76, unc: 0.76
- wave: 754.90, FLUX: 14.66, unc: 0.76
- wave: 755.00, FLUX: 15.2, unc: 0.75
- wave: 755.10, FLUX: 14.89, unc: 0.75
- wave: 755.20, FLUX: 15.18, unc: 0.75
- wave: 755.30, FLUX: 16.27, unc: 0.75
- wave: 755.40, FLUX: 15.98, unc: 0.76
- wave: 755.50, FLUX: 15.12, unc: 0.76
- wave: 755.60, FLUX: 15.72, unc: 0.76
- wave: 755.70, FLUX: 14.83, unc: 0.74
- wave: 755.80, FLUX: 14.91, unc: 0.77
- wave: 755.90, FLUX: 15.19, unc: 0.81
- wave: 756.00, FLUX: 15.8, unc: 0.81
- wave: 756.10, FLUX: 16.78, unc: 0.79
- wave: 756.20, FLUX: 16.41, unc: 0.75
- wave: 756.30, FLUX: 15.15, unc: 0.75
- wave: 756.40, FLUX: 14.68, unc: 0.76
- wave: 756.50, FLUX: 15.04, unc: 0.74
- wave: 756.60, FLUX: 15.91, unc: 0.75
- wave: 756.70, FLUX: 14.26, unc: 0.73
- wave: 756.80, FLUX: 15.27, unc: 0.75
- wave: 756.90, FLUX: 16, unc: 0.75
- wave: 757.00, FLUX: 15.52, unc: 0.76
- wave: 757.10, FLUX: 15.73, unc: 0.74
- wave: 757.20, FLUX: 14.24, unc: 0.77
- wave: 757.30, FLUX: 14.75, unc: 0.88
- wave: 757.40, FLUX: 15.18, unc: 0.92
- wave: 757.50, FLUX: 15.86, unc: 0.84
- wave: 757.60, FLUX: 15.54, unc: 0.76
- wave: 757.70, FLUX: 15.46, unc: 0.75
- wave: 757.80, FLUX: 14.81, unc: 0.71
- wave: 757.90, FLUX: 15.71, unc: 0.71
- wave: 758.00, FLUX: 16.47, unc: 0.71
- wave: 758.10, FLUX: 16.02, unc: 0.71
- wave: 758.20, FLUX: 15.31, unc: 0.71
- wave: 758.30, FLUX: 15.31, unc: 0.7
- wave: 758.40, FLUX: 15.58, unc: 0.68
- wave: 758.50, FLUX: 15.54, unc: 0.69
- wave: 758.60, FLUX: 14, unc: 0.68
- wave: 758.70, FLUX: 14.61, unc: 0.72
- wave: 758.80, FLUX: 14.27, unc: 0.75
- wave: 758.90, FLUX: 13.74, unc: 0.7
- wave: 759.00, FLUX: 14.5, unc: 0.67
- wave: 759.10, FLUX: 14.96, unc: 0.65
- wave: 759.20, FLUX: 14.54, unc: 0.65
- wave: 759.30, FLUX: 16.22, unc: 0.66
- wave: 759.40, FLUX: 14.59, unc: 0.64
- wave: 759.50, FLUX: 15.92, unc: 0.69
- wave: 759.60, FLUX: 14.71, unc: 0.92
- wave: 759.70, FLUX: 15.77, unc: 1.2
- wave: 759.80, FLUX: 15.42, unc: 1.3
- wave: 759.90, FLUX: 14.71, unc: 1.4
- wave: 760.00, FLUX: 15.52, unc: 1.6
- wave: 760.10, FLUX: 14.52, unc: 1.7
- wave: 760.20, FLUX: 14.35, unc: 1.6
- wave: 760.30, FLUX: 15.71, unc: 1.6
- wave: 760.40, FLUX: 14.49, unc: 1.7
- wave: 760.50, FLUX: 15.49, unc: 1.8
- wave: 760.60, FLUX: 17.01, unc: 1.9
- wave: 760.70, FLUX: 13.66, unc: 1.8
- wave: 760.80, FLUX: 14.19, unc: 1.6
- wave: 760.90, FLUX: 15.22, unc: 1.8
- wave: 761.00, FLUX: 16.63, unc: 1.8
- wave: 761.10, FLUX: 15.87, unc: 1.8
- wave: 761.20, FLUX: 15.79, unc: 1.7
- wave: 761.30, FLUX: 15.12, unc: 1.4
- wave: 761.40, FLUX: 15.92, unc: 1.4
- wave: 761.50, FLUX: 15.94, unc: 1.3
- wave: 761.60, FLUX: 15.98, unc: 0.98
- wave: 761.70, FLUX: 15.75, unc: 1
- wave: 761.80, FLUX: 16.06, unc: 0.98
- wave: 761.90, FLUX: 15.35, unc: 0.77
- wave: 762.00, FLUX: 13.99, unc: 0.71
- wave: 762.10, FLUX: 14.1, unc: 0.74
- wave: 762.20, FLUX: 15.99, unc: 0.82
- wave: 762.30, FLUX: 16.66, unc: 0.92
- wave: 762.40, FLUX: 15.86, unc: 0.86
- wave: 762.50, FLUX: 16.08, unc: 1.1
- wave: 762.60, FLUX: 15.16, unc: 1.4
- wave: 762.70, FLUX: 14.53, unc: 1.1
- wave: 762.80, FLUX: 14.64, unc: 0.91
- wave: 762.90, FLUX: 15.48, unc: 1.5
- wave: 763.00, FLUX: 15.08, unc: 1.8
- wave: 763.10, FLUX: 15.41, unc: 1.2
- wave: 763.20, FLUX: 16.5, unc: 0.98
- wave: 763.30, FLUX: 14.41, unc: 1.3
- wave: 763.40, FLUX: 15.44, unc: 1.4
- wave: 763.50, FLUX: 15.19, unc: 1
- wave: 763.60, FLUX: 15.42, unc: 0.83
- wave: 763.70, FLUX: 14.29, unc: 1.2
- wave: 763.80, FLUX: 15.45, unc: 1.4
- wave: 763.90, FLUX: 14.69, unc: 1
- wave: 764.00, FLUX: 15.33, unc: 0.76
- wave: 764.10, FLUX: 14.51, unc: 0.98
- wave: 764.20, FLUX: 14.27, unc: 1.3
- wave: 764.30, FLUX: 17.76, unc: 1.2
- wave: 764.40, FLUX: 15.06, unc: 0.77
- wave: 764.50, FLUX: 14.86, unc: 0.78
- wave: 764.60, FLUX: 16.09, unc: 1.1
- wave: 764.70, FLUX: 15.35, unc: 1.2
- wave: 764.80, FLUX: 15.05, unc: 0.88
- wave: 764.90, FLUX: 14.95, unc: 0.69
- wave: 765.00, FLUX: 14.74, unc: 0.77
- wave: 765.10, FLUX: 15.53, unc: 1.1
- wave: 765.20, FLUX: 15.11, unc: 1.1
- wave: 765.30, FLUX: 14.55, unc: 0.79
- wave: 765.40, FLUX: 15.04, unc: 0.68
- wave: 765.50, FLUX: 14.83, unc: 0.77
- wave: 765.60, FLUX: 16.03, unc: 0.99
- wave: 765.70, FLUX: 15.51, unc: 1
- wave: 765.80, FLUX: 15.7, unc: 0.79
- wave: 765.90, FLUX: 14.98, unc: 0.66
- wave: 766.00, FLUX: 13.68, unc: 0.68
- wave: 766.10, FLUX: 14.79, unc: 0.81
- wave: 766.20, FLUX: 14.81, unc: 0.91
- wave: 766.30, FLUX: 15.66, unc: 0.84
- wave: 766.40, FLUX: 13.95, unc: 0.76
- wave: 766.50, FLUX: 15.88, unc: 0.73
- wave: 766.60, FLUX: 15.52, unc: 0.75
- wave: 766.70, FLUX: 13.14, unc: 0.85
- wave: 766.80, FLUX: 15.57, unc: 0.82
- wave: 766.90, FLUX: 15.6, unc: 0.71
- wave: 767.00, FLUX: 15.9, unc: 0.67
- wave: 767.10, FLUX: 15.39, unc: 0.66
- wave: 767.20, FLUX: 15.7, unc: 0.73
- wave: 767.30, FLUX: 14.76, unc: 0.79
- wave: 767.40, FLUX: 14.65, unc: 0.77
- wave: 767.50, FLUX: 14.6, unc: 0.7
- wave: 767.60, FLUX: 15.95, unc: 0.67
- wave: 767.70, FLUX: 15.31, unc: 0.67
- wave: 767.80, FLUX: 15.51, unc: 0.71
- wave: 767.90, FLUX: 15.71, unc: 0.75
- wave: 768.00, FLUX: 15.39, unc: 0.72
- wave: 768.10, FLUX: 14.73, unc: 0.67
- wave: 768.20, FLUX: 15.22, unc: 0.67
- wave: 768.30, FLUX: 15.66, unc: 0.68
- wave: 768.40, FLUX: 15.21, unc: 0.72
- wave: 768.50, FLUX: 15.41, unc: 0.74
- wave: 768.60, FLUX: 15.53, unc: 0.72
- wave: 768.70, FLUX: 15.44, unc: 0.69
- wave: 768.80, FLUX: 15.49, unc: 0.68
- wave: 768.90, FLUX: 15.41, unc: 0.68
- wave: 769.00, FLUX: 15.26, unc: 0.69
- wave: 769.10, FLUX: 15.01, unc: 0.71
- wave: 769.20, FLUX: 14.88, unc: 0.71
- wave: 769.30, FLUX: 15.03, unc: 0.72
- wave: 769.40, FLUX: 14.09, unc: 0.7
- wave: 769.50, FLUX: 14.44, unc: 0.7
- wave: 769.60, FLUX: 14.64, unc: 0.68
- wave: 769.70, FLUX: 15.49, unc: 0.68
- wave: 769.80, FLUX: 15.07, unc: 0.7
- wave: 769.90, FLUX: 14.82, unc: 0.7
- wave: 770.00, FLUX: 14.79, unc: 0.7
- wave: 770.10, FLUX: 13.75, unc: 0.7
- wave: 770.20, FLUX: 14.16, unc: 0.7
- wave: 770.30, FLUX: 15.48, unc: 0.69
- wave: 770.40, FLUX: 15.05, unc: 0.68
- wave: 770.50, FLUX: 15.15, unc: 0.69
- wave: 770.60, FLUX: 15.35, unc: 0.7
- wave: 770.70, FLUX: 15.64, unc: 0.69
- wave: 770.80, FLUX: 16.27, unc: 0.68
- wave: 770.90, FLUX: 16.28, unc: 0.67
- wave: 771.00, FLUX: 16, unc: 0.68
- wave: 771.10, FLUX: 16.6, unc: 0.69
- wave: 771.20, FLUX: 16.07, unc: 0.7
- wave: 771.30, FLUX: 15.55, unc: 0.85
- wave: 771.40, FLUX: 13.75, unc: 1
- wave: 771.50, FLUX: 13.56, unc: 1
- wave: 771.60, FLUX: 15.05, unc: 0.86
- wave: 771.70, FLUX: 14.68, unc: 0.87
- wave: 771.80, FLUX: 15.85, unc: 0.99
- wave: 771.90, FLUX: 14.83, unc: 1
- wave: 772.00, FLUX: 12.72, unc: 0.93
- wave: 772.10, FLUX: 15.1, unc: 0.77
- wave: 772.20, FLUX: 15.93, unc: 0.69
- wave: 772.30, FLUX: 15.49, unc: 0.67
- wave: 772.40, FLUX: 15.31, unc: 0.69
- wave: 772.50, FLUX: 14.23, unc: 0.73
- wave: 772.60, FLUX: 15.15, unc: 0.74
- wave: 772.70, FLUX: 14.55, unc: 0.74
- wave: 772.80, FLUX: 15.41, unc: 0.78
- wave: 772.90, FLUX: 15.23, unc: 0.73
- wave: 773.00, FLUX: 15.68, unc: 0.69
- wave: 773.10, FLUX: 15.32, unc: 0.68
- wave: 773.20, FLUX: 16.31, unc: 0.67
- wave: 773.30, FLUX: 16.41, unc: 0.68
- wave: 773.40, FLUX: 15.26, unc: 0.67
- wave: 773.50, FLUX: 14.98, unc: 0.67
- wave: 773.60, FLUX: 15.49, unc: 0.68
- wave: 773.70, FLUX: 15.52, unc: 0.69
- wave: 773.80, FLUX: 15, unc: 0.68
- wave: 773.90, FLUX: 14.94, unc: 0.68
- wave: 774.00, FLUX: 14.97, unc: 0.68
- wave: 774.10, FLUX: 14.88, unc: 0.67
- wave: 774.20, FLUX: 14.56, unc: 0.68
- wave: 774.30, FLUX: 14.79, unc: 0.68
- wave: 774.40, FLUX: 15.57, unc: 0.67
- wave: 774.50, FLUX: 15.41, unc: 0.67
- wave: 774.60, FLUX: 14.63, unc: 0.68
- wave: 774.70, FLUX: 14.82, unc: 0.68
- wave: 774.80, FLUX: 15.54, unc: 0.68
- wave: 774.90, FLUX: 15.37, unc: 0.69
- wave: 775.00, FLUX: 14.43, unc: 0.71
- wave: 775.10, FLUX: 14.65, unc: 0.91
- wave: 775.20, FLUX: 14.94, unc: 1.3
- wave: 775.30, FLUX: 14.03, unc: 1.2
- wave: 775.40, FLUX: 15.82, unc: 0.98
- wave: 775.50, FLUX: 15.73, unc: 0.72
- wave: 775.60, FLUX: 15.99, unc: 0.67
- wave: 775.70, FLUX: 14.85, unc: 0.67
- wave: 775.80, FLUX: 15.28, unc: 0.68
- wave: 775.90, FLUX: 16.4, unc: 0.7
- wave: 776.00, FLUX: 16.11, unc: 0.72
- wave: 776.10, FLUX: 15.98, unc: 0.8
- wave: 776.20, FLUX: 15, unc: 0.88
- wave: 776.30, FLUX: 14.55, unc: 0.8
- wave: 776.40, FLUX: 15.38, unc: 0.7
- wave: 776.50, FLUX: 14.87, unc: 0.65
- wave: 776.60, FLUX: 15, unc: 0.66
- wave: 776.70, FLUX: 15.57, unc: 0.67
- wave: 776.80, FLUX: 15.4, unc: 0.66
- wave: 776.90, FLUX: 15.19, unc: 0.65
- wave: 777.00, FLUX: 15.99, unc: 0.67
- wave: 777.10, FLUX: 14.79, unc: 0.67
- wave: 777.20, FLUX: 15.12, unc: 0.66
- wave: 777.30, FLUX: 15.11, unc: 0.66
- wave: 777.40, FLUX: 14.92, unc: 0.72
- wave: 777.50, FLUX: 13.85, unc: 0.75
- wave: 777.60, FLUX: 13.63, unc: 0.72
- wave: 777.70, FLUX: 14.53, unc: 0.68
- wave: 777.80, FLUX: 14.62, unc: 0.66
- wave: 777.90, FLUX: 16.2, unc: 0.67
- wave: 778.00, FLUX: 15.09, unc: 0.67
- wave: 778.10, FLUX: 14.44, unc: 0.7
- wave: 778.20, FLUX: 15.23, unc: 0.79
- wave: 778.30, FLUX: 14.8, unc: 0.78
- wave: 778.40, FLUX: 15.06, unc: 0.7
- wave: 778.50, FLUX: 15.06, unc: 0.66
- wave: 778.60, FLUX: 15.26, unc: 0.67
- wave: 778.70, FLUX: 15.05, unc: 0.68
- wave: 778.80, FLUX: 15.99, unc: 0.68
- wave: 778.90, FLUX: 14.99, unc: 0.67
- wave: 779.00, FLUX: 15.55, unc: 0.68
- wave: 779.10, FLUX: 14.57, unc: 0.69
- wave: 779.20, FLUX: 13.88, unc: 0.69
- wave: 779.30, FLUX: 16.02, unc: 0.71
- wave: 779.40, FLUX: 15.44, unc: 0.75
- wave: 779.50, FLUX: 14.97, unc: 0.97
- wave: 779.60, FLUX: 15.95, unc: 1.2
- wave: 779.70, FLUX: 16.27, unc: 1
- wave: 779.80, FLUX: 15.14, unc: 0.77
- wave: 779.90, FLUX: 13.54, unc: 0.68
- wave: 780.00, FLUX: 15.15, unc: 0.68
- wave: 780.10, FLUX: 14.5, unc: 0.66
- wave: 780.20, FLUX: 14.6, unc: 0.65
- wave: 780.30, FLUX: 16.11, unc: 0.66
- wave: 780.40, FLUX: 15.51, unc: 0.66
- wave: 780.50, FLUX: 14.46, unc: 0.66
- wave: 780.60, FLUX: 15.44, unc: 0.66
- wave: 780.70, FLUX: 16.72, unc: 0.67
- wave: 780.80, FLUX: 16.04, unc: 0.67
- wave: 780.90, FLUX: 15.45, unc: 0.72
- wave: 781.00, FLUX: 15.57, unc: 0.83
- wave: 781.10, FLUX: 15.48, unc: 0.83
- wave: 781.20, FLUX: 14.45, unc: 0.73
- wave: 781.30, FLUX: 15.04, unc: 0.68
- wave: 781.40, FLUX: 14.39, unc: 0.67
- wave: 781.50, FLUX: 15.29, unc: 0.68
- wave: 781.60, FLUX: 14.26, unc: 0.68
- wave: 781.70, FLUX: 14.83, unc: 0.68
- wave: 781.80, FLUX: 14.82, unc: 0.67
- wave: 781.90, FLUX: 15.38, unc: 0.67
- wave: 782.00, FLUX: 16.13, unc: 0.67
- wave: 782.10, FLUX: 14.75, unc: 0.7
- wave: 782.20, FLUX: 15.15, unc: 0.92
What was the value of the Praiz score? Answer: 30.7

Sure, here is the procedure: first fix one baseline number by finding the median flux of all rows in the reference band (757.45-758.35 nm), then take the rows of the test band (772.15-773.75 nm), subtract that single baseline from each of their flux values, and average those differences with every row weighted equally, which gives -0.15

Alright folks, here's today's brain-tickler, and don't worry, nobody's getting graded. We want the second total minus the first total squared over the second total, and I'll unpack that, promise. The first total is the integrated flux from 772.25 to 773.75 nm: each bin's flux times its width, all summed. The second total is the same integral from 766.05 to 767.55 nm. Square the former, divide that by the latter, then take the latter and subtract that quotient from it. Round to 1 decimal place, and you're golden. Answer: -0.9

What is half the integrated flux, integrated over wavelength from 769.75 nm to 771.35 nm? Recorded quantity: 12.3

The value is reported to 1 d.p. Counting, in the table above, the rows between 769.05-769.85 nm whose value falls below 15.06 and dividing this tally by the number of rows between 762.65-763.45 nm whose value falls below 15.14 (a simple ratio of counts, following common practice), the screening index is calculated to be 1.5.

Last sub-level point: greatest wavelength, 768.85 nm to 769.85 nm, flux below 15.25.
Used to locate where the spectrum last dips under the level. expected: 769.80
